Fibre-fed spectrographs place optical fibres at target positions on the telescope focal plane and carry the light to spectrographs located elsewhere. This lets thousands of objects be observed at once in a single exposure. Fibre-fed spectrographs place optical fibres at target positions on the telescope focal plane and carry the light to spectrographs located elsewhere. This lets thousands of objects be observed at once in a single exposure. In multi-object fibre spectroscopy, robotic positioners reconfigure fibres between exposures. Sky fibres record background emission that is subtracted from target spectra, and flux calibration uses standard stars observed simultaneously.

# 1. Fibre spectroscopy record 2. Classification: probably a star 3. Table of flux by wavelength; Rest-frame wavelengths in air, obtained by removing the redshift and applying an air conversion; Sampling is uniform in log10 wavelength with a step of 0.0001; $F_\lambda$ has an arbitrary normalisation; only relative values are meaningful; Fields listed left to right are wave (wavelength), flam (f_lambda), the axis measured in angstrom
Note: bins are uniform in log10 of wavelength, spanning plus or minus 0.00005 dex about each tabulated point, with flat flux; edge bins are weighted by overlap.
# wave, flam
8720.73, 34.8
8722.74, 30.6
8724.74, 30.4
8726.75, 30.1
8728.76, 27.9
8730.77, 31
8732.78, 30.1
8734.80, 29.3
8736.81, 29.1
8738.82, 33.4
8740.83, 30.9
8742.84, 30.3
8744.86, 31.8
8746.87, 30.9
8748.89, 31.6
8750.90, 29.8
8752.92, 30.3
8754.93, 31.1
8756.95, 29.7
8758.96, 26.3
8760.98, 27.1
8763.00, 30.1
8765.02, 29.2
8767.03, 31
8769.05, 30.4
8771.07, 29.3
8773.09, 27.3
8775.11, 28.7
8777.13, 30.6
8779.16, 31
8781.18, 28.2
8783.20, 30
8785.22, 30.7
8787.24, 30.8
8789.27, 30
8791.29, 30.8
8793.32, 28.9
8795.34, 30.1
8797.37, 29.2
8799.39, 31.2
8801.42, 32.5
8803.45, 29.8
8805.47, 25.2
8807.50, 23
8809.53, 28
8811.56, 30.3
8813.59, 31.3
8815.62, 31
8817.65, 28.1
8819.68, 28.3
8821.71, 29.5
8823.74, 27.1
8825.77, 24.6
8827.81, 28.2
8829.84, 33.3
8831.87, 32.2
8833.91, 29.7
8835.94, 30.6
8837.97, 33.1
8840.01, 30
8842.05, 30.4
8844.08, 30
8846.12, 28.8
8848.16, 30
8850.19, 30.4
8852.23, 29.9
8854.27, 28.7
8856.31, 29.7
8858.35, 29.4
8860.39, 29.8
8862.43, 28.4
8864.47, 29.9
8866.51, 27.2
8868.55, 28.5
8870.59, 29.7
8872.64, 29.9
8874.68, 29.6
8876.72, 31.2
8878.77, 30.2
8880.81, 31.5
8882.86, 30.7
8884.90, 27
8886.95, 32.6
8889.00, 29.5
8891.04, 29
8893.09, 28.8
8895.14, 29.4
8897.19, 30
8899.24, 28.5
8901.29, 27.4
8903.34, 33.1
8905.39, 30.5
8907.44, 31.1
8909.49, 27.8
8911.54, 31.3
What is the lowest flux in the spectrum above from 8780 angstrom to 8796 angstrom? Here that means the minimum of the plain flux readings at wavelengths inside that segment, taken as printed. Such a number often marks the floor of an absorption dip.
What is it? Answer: 28.2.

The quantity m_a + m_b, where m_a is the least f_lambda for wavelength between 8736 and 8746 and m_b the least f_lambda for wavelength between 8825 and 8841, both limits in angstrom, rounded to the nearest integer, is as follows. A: 54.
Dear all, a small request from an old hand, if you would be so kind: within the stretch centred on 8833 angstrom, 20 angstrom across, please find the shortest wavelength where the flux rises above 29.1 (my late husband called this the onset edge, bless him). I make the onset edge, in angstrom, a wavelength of 8829.84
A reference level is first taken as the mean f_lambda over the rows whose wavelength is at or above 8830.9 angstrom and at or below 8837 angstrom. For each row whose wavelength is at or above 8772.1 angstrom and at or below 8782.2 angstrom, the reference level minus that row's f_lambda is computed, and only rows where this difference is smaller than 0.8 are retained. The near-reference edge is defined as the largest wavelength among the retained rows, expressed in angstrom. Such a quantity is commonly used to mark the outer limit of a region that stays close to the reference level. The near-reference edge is 8779.16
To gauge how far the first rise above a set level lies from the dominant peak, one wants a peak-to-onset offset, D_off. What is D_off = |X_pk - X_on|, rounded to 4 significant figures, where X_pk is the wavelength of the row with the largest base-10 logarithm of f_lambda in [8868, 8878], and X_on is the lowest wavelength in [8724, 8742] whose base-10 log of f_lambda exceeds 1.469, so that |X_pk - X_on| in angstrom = 152.0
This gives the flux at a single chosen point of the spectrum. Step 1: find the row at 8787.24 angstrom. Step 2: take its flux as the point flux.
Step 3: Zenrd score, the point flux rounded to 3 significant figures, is 30.8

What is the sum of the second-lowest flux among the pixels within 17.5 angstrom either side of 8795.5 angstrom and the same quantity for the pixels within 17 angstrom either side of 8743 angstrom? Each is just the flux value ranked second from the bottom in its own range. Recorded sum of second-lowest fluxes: 53.1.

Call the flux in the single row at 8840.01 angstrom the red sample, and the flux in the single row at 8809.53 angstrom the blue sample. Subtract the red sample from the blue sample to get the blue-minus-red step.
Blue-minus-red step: -2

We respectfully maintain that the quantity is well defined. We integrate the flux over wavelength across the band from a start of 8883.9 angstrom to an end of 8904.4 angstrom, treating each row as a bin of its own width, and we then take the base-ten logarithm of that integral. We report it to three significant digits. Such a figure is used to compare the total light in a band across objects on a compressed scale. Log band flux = 2.78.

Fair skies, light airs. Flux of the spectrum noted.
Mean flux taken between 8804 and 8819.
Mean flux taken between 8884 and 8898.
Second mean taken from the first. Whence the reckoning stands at -1.3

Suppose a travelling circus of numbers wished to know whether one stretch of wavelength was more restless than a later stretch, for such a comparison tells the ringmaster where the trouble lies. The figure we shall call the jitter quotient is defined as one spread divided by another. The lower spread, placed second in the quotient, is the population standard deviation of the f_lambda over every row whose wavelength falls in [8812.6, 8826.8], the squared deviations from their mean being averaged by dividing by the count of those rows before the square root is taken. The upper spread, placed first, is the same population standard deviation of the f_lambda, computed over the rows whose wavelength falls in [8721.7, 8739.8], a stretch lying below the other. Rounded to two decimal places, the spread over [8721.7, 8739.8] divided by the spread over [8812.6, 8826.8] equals 0.66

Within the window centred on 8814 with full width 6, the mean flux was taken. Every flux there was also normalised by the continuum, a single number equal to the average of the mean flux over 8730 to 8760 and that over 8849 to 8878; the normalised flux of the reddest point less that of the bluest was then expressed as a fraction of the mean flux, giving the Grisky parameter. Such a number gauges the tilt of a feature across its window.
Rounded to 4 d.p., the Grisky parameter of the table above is 0.0008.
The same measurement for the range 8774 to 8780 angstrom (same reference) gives 0.0026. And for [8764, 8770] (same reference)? 0.0013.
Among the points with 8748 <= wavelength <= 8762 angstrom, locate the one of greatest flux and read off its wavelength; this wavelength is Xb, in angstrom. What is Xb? 8748.89 angstrom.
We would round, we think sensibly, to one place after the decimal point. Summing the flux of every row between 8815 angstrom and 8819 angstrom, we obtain 59.1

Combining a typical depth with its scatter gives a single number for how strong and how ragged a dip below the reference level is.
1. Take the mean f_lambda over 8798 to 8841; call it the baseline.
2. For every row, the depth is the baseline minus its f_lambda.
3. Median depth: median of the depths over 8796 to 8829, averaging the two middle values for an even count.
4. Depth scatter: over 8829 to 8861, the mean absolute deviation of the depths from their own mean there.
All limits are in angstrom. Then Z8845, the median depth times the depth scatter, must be 0.61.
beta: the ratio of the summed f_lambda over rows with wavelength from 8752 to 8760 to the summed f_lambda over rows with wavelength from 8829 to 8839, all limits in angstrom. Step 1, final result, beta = 0.7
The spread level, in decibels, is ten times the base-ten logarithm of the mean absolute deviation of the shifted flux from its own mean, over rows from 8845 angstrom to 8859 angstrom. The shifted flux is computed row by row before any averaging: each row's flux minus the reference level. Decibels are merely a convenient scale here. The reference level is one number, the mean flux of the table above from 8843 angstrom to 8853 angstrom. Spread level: -3.0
